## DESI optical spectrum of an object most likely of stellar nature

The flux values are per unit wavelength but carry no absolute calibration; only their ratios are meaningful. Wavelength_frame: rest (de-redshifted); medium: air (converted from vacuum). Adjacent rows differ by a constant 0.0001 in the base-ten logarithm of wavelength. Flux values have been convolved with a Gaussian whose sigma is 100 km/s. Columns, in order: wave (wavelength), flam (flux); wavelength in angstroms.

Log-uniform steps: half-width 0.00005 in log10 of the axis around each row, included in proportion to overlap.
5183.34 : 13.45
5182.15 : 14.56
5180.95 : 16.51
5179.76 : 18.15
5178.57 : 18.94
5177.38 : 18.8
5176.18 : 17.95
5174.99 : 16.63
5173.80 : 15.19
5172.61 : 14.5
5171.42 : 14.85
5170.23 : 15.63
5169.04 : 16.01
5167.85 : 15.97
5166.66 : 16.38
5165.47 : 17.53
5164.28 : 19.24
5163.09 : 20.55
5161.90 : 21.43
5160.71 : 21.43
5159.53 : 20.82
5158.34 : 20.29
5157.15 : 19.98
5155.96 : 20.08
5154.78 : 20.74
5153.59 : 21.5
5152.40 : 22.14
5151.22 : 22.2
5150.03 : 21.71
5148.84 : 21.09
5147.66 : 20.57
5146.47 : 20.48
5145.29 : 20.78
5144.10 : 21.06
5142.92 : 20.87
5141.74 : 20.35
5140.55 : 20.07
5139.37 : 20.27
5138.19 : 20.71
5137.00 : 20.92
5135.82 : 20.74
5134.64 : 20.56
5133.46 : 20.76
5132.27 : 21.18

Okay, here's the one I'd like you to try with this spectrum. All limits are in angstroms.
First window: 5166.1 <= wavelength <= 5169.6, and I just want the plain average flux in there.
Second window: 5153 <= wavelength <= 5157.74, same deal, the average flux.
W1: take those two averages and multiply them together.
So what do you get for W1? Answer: 332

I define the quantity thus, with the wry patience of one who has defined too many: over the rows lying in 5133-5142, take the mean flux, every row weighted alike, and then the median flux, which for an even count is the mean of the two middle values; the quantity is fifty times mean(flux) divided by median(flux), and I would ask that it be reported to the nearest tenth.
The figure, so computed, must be 49.8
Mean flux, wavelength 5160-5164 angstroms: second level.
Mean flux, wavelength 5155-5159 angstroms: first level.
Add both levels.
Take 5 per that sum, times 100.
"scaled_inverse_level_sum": 12.1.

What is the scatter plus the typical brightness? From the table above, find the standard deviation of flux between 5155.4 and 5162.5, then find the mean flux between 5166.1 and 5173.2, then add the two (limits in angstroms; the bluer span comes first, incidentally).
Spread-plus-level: 16.2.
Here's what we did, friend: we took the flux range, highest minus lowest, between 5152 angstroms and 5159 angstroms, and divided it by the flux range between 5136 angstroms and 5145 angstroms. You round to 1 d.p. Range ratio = 2.2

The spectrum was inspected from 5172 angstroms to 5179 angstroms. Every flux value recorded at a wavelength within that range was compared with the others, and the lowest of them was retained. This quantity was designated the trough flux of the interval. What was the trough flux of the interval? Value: 14.5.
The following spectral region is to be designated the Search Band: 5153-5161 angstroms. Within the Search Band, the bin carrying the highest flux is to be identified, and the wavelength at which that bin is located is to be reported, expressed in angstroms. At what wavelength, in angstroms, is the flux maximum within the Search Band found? 5153.59 angstroms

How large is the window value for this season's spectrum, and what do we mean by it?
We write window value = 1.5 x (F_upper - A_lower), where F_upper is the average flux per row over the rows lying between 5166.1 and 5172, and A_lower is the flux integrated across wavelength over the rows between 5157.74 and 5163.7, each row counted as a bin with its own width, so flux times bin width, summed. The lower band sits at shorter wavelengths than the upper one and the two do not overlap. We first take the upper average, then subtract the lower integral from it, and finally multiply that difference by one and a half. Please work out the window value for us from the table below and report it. -163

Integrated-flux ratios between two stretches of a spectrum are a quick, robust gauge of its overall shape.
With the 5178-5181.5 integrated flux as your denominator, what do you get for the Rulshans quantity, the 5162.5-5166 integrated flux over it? 1.1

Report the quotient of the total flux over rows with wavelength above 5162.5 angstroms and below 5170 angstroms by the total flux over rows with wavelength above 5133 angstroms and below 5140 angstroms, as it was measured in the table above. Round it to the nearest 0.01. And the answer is 0.85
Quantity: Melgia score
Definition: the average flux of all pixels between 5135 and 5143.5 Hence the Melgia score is 20.6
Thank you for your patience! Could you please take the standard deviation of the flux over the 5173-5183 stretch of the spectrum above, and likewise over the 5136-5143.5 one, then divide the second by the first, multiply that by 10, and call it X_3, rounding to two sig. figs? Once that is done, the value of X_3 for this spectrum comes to 2.1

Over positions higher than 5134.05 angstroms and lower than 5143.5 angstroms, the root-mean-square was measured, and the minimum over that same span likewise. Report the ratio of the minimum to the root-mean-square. 0.976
